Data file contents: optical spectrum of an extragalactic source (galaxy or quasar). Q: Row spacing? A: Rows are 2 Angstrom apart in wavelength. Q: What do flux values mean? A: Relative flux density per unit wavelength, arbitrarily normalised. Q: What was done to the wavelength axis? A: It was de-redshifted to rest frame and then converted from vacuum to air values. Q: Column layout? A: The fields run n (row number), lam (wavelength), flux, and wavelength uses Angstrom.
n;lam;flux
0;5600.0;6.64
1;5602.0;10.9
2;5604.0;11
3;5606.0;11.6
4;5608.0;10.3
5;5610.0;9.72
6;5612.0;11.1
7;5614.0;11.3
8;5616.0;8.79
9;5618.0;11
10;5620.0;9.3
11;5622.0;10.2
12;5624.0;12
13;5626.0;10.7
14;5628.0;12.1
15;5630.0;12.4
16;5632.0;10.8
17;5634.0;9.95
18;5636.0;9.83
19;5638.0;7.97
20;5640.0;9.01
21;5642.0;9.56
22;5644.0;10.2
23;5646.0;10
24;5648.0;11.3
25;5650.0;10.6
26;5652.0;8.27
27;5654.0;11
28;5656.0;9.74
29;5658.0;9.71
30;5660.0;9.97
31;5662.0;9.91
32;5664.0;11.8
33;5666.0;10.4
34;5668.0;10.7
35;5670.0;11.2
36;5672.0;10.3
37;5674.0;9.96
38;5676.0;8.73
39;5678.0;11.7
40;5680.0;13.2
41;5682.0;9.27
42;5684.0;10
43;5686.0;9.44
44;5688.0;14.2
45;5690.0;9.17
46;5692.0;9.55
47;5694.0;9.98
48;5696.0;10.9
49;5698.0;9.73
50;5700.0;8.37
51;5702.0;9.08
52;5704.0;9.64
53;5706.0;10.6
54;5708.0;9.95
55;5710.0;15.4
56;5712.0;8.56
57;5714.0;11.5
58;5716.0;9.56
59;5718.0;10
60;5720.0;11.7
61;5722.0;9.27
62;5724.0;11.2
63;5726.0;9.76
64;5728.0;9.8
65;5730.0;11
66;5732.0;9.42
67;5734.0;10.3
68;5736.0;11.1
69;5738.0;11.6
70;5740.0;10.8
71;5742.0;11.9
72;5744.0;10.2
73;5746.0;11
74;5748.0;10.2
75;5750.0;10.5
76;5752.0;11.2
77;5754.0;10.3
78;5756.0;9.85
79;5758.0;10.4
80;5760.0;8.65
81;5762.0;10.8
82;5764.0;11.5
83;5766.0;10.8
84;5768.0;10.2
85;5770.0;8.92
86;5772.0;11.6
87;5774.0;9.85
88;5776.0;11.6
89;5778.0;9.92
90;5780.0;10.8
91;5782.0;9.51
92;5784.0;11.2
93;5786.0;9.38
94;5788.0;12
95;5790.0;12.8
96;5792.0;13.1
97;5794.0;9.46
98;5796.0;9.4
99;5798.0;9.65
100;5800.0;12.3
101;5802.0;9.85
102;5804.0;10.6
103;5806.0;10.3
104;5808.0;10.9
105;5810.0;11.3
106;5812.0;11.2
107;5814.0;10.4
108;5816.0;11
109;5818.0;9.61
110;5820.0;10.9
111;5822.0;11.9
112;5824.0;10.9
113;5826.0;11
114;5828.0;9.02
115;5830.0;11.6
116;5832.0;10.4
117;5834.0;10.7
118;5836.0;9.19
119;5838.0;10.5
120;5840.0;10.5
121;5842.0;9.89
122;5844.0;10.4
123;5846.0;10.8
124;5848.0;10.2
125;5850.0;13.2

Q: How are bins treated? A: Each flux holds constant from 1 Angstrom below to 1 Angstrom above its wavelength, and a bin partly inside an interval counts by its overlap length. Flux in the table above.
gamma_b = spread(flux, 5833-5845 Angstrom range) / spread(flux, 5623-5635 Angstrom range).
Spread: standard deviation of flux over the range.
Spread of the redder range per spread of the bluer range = 0.58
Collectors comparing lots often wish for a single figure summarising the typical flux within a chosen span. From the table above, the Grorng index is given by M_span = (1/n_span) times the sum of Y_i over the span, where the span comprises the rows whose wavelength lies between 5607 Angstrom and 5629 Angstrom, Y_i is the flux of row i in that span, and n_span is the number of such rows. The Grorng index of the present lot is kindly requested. 10.59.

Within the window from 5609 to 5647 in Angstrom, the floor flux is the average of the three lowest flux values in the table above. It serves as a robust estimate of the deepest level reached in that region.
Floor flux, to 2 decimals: 8.59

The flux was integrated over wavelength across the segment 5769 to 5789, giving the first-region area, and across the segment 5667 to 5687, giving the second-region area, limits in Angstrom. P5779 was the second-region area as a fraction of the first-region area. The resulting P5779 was 1.00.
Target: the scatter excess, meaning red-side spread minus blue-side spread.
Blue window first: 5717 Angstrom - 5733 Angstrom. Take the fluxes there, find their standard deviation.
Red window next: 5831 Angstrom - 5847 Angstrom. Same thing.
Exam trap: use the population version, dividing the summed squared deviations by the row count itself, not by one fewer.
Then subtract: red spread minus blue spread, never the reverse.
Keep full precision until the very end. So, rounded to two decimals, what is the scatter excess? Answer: -0.36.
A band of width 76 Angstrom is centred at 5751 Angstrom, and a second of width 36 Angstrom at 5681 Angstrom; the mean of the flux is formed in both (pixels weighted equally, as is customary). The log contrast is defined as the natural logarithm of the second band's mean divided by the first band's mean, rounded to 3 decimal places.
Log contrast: 0.006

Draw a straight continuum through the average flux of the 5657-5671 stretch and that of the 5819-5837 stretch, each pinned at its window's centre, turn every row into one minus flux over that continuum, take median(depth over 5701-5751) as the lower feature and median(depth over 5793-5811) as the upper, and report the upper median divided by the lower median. 1.2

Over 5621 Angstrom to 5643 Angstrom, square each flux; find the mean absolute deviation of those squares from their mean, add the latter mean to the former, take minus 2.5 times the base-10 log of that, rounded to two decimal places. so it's -5.31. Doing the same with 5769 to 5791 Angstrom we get -5.35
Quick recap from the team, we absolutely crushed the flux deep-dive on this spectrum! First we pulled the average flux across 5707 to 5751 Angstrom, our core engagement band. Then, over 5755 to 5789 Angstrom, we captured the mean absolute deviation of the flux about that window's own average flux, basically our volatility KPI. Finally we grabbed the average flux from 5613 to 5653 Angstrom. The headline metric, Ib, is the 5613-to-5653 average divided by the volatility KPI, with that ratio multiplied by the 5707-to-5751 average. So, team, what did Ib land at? 133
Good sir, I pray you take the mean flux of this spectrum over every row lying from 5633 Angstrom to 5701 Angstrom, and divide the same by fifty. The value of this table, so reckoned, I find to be 0.2033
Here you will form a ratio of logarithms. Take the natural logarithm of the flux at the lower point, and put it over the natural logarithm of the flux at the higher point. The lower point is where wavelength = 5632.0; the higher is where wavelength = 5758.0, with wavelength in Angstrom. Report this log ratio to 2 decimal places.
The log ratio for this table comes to 1.02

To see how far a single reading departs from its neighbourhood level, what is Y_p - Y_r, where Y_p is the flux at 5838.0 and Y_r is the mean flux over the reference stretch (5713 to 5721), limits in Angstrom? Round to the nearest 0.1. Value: -0.2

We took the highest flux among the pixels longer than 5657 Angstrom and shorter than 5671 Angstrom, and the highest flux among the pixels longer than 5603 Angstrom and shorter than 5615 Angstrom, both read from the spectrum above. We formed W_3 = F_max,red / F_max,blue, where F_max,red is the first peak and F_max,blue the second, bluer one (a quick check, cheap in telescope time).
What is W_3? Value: 1.02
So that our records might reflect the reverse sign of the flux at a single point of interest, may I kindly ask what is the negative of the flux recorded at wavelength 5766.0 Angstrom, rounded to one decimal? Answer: -10.8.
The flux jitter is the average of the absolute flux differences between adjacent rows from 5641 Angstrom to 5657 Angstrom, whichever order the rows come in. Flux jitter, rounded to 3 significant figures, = 1.31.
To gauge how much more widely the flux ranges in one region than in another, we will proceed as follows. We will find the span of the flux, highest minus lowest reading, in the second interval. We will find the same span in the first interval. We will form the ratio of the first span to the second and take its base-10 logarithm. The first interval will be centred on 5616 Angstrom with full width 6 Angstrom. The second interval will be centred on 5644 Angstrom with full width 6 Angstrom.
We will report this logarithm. 0.6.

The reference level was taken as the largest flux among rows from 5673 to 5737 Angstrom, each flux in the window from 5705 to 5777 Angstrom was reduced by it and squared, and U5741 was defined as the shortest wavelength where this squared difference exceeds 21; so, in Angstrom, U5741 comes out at 5706.0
